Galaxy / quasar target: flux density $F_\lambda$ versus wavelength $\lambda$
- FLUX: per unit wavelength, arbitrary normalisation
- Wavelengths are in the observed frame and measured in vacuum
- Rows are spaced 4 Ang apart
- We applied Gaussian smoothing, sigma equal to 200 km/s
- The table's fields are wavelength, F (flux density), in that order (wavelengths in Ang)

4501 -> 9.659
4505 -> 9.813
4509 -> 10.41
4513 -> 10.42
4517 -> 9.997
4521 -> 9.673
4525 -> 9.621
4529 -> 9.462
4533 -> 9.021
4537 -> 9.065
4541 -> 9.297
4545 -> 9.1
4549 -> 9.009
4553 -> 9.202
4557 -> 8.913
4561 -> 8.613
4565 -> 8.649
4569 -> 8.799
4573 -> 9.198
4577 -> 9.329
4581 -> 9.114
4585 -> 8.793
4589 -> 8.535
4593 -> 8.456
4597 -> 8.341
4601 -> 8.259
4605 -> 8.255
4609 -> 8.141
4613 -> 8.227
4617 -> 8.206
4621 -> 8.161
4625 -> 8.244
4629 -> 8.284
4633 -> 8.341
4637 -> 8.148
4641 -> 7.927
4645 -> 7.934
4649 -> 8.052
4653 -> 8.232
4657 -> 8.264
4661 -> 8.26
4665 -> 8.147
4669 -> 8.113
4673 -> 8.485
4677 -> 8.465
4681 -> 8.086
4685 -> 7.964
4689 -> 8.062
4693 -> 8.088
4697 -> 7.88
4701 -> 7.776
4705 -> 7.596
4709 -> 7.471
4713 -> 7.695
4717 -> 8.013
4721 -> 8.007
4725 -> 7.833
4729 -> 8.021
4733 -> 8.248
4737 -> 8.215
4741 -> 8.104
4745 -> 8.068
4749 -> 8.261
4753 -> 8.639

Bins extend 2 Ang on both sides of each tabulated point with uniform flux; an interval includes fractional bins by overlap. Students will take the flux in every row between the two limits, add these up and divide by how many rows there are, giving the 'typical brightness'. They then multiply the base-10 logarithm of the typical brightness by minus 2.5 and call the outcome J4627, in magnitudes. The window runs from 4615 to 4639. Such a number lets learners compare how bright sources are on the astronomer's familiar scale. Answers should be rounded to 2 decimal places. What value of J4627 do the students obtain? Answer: -2.29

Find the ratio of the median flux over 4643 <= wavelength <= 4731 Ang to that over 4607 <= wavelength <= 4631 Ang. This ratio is 0.98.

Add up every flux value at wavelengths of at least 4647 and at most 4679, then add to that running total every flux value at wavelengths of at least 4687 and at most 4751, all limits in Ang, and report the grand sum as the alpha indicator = 193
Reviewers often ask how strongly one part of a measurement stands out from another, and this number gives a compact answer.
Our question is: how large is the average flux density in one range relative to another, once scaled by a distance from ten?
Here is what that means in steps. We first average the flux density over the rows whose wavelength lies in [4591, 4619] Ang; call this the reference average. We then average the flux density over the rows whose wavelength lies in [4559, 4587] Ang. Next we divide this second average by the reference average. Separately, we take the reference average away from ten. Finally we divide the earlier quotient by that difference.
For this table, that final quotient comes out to 0.62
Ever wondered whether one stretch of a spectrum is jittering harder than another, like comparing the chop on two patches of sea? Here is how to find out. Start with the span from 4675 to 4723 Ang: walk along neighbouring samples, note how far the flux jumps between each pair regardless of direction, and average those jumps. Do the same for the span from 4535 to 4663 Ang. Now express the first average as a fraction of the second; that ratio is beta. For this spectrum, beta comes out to 1.2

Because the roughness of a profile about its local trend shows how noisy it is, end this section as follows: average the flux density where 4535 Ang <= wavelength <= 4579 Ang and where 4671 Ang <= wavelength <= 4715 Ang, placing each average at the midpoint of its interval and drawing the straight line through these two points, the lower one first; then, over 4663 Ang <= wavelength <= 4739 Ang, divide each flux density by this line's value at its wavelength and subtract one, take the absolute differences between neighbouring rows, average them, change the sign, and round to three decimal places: -0.020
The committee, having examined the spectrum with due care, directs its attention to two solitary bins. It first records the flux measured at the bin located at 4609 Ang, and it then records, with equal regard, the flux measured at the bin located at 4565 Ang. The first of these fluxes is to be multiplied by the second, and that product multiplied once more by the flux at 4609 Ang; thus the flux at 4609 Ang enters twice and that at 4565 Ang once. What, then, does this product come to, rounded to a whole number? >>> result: 573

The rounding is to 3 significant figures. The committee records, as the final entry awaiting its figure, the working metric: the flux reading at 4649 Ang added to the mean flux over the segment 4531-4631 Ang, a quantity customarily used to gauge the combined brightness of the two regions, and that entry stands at 16.7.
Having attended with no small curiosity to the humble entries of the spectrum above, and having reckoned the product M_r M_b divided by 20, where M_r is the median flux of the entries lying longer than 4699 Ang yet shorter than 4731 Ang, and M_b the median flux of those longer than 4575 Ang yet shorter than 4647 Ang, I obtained 3.22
